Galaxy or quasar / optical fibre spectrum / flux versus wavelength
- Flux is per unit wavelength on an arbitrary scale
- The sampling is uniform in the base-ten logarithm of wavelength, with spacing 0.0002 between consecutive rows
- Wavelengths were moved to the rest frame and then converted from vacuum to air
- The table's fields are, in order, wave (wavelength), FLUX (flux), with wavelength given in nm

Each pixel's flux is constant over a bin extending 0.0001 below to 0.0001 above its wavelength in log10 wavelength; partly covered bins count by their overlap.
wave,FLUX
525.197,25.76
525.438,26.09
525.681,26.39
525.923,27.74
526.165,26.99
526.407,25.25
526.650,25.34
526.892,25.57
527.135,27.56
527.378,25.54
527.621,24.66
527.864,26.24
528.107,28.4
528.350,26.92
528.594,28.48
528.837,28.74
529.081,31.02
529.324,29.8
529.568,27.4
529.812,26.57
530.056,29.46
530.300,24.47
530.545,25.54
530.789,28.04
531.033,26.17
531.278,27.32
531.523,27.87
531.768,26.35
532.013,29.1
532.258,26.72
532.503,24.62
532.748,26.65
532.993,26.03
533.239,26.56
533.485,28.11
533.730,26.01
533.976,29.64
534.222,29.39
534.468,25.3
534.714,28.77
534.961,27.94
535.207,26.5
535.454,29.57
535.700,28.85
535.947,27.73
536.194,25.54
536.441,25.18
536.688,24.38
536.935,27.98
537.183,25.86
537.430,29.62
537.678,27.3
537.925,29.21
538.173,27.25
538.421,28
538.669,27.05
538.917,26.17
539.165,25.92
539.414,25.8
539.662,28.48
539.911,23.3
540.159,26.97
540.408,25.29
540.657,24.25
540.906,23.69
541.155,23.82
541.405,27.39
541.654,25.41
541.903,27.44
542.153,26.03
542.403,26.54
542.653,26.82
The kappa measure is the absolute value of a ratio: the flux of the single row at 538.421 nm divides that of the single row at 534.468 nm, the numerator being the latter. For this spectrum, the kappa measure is 0.90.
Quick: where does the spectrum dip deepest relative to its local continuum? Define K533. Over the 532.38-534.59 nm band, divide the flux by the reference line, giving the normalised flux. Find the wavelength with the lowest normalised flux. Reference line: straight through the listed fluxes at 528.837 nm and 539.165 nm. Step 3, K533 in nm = 532.503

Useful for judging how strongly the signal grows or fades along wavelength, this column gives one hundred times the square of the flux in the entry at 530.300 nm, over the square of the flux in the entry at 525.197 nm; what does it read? 90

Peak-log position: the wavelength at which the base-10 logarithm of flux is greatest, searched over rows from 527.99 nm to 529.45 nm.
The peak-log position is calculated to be 529.081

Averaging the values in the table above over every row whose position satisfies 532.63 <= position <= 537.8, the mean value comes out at 27.3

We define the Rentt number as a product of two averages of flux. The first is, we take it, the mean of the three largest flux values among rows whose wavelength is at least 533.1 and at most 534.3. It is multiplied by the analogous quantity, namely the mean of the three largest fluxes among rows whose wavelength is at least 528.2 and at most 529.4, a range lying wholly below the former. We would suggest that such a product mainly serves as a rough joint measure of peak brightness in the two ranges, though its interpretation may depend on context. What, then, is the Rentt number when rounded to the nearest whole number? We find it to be 867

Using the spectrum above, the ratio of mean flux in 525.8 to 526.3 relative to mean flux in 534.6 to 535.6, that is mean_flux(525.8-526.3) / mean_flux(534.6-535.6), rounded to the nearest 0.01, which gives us 0.97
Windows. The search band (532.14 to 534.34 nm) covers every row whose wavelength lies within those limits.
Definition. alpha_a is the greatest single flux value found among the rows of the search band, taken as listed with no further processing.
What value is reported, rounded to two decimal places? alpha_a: 29.64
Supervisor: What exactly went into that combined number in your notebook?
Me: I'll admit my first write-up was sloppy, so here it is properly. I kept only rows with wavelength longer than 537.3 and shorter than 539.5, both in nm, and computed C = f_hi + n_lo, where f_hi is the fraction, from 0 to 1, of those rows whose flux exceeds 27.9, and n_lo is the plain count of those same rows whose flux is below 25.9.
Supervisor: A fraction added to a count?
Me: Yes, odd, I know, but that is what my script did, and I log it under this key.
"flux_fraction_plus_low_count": 1.3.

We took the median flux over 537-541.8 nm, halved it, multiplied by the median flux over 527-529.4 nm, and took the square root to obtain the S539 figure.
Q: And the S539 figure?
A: 19.1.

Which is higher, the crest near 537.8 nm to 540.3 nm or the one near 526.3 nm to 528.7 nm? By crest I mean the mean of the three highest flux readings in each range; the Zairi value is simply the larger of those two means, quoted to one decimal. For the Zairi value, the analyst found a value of 28.6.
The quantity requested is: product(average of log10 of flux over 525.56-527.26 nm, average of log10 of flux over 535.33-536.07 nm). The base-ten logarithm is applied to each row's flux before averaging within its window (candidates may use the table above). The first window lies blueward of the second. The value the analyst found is 2.07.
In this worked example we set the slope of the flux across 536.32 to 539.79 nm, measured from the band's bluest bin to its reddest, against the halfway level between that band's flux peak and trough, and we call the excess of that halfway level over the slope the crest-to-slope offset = 26.0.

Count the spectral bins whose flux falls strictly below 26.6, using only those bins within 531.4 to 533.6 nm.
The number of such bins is 4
